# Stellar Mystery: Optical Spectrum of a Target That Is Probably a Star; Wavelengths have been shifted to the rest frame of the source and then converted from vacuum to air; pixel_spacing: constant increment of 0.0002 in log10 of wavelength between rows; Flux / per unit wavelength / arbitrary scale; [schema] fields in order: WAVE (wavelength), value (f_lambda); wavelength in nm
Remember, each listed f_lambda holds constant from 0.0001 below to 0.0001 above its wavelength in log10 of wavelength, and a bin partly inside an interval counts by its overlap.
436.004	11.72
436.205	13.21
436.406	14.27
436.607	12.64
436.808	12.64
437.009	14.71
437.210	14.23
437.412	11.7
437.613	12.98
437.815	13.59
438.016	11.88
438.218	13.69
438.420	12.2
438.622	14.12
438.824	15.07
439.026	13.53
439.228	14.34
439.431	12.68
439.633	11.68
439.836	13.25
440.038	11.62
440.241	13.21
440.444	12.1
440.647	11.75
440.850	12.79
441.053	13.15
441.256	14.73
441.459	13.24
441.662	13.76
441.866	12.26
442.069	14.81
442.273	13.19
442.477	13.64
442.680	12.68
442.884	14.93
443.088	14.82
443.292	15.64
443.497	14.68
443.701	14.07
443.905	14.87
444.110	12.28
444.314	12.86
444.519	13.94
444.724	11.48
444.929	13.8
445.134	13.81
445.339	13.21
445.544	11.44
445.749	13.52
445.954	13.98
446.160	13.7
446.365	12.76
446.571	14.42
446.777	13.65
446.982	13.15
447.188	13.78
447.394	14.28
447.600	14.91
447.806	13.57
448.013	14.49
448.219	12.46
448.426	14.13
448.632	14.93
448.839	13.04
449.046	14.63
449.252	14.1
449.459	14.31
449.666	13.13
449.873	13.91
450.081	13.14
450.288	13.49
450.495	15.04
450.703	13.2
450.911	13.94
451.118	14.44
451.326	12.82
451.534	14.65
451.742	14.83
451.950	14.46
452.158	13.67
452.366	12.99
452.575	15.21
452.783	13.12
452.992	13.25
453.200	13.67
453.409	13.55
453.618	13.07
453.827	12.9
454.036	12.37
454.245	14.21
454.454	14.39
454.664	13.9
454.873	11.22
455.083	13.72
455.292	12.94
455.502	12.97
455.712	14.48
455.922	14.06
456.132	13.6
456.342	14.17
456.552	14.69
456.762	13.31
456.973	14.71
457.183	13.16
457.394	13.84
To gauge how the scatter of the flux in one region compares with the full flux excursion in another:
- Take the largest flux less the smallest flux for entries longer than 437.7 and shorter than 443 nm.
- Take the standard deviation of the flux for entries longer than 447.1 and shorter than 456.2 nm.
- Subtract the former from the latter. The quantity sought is -2.63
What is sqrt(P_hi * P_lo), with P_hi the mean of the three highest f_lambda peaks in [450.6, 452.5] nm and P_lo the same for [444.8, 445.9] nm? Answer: 14.2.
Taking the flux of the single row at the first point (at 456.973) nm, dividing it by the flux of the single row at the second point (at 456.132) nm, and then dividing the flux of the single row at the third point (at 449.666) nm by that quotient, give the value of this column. 12.1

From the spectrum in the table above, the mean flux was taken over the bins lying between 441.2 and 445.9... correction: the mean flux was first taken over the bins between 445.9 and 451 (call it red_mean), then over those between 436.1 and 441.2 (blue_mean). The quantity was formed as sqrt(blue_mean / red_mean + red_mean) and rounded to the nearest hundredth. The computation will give 3.85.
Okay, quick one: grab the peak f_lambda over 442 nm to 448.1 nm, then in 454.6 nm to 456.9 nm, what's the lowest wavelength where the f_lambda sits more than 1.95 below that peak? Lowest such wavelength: 454.873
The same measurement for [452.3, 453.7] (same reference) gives 452.366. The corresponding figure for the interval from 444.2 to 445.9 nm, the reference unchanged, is 444.314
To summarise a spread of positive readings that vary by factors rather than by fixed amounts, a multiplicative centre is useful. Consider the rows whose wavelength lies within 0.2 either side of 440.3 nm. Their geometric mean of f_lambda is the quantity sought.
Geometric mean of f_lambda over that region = 12.6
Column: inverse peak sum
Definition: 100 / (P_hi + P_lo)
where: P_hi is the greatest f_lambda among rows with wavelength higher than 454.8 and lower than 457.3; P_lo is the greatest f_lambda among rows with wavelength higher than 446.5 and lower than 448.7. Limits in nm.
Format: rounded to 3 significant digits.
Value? 3.37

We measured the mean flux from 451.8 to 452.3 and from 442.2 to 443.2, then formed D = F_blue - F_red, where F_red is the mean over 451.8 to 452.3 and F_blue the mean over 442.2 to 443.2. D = -0.2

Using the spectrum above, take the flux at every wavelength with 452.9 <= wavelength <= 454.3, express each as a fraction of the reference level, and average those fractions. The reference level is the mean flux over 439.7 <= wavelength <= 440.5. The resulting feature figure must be 1.059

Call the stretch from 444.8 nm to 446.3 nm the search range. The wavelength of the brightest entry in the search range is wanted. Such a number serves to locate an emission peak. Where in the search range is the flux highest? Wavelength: 445.954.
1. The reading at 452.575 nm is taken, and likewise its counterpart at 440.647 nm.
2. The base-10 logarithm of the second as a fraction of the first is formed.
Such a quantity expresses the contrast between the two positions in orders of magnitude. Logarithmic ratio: -0.11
